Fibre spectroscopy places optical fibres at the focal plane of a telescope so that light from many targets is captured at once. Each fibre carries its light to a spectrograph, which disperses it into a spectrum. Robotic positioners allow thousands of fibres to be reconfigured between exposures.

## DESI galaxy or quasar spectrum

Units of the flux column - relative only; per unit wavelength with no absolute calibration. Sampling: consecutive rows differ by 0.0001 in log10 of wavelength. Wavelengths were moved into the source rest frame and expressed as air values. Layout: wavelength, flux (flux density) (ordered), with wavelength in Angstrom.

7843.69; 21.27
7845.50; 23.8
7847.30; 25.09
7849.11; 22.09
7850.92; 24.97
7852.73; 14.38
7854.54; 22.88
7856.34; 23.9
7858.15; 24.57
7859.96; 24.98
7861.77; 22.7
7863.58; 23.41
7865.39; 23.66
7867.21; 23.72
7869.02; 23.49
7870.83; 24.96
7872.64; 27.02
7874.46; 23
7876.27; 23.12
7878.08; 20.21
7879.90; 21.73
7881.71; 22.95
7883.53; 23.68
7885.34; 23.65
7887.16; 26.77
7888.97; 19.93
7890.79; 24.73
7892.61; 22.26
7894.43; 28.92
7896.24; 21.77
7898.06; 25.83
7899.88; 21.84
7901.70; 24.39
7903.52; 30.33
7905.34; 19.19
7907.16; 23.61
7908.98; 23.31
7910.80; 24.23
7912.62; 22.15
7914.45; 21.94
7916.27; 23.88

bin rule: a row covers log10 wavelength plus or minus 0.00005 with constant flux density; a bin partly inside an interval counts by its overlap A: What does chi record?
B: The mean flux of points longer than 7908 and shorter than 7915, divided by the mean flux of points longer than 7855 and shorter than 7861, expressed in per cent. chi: 94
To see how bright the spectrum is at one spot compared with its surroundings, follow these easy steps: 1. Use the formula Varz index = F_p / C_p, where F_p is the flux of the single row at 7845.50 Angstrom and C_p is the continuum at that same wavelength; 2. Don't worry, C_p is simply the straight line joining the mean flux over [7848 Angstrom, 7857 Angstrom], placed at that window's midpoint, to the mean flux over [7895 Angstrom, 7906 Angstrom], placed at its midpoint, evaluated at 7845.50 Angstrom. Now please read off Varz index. 1.12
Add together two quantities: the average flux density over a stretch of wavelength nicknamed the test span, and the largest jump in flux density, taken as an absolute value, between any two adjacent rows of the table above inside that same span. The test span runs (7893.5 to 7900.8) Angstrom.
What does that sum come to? 32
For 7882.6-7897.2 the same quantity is 31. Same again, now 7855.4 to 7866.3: 26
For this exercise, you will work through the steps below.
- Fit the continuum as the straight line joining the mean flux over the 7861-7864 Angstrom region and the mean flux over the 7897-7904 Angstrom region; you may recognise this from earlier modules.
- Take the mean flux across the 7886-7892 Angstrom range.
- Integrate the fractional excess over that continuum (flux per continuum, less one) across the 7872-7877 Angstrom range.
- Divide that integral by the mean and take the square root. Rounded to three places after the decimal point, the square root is 0.072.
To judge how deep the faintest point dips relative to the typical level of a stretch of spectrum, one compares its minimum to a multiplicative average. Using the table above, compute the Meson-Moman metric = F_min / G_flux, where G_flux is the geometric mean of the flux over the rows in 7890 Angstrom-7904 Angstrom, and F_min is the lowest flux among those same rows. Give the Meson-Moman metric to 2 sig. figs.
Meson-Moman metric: 0.88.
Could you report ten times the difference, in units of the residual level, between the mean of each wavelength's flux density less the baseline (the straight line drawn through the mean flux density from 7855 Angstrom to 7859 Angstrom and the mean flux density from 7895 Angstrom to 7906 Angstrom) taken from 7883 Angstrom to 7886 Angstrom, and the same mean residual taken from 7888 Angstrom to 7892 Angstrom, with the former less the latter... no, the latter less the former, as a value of -13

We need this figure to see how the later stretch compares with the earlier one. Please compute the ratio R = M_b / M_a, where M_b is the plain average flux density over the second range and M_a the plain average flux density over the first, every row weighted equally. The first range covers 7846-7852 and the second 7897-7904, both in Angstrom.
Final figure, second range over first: 1.06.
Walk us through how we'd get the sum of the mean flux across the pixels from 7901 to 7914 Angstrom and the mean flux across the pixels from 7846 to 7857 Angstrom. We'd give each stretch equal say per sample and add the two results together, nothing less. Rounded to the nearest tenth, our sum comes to 46.1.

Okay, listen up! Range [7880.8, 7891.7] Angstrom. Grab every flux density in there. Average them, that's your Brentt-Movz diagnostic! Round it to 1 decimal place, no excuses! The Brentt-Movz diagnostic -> 23.6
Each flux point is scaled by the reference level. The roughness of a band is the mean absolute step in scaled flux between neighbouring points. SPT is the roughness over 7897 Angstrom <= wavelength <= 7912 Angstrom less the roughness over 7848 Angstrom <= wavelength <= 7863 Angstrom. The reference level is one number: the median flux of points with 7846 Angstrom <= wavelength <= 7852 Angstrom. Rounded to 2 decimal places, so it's 0.02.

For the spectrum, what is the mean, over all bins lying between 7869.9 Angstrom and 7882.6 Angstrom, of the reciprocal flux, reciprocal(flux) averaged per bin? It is 0.0433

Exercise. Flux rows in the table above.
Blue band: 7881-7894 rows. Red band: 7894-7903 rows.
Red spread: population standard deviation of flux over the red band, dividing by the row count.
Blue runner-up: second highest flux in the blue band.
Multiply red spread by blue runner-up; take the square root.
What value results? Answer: 8.14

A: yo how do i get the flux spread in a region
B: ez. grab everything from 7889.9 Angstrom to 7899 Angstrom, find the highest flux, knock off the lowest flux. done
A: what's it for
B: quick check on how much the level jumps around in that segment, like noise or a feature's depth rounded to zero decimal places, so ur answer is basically 7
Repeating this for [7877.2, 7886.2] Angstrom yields 3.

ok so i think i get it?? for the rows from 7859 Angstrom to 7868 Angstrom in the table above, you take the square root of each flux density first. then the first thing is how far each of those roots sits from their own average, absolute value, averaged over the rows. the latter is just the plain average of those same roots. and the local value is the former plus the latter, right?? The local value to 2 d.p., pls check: 4.92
